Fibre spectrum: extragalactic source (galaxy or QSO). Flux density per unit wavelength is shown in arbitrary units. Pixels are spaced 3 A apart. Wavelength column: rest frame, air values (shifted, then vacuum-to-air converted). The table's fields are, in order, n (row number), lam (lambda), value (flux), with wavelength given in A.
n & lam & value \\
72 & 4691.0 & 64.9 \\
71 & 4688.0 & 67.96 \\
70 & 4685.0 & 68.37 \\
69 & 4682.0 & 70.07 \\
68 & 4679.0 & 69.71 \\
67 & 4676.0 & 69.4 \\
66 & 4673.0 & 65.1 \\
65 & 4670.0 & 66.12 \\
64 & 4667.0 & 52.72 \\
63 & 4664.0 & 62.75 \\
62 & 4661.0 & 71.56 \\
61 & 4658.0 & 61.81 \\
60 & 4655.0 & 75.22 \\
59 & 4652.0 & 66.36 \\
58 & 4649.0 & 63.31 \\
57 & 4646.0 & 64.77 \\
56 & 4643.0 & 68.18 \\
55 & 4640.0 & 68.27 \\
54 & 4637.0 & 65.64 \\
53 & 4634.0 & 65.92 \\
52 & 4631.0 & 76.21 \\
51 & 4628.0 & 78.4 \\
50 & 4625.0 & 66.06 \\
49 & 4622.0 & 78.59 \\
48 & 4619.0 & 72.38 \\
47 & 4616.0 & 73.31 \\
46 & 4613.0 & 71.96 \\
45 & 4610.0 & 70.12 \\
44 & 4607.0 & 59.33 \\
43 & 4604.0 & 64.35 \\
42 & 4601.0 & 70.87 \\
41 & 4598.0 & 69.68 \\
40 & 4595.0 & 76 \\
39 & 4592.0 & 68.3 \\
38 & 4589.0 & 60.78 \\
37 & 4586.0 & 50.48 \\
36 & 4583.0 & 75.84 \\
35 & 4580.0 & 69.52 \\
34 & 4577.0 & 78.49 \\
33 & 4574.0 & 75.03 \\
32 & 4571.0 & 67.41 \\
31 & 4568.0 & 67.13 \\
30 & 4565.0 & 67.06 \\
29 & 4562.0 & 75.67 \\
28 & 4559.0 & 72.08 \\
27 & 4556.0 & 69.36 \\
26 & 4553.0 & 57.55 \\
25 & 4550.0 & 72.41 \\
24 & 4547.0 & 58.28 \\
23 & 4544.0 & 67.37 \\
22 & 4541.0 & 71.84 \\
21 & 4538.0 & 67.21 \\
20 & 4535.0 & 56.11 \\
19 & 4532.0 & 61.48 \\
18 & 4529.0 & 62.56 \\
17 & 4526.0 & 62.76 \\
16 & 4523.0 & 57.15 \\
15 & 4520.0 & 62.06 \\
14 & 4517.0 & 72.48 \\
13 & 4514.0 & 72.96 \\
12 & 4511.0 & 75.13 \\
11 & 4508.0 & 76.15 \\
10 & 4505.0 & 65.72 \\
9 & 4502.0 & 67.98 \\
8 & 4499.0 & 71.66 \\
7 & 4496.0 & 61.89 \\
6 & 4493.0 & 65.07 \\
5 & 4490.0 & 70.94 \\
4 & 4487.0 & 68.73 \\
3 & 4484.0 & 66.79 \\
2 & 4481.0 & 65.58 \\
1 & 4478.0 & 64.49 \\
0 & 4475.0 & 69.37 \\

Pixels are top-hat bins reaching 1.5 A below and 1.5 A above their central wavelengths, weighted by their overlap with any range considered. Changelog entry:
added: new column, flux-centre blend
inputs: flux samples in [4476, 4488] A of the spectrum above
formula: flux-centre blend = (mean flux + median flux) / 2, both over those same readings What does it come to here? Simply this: 66.3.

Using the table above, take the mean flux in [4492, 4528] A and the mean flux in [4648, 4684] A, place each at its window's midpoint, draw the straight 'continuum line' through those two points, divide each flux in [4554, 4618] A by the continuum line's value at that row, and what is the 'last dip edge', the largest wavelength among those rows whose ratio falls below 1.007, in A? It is 4607.0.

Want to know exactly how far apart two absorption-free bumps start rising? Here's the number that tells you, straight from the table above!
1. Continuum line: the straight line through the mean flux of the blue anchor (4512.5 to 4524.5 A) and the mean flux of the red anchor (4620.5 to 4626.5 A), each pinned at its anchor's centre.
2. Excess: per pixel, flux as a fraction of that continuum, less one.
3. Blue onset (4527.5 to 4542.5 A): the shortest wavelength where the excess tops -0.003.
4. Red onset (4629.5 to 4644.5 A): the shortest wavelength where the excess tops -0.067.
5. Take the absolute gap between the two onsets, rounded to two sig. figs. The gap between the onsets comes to 93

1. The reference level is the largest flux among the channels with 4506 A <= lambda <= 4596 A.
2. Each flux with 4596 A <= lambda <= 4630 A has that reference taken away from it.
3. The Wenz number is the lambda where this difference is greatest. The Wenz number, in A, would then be 4622.0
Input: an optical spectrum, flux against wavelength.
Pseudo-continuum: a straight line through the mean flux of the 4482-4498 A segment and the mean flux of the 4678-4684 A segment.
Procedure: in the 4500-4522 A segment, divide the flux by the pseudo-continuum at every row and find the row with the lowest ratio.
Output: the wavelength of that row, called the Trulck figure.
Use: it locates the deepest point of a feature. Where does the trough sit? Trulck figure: 4520.0 A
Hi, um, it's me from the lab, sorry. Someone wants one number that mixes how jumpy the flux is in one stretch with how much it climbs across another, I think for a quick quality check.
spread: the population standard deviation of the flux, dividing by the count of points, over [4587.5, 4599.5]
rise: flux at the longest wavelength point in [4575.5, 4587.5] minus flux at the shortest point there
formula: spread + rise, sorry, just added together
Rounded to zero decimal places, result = -23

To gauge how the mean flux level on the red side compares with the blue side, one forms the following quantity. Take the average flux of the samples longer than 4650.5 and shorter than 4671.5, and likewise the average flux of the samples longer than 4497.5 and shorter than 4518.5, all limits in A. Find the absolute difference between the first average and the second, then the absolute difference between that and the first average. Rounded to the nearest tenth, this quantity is 58.7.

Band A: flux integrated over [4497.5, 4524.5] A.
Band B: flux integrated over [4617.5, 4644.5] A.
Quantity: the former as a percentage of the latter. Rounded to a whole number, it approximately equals 97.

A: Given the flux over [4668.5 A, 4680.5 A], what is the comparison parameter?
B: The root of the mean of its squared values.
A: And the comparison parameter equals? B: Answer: 68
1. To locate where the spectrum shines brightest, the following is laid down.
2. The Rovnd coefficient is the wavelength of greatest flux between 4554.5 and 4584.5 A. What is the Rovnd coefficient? 4577.0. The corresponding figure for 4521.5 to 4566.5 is 4562.0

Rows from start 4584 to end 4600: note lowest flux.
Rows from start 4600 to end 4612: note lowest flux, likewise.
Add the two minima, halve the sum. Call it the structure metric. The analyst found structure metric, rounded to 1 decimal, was 54.9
